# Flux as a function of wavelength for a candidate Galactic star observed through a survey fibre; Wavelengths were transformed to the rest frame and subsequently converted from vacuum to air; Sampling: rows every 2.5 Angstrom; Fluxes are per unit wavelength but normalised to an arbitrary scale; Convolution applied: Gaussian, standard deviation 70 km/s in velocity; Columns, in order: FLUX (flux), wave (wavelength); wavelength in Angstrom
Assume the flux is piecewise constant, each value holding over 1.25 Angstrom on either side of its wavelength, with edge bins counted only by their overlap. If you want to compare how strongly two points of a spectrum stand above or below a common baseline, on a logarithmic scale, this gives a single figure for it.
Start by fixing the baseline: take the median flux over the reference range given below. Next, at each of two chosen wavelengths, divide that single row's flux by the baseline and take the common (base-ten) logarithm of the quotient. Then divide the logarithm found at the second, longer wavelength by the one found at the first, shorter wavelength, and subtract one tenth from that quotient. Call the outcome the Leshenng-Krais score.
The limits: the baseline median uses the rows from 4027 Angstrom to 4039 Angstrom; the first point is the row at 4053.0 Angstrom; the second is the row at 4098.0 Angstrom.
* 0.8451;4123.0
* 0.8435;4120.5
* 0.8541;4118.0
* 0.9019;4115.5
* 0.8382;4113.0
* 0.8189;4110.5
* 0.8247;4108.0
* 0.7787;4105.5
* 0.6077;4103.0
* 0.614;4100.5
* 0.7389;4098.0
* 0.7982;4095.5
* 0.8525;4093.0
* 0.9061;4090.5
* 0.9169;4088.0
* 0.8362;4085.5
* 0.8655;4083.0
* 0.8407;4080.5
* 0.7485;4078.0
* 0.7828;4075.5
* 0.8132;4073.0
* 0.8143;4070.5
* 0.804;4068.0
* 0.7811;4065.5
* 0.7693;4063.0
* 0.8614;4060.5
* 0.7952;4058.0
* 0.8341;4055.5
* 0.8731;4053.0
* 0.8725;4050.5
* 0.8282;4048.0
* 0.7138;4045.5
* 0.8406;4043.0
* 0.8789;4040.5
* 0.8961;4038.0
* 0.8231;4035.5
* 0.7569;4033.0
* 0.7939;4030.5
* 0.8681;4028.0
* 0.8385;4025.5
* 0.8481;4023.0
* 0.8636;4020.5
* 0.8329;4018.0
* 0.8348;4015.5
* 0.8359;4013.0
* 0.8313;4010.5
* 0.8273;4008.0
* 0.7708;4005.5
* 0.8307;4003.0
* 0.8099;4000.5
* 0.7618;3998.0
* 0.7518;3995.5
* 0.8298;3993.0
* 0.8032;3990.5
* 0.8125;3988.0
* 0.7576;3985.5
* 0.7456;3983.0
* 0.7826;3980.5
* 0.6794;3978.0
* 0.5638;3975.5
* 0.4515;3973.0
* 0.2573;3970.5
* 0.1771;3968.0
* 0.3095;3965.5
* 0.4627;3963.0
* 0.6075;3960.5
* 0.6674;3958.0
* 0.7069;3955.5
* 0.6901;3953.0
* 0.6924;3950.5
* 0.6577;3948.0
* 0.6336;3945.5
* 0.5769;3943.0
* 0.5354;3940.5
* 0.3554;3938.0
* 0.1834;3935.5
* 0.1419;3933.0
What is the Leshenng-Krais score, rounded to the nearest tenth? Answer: -1.9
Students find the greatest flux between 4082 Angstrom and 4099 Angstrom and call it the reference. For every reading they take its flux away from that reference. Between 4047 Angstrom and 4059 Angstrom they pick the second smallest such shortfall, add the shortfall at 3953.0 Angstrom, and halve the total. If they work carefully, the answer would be 0.14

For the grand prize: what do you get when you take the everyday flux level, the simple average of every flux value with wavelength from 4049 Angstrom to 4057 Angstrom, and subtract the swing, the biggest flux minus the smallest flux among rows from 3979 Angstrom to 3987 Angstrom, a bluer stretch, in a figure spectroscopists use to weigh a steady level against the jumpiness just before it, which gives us 0.82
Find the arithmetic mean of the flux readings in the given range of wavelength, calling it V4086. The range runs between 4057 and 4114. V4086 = 0.80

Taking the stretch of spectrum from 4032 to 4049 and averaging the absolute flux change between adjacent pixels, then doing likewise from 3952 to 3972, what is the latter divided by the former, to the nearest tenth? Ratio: 1.2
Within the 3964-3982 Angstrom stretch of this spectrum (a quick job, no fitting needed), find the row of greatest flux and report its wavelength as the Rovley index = 3980.5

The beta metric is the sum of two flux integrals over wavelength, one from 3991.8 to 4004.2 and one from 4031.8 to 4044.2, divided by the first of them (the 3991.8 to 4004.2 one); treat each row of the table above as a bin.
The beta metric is 2.05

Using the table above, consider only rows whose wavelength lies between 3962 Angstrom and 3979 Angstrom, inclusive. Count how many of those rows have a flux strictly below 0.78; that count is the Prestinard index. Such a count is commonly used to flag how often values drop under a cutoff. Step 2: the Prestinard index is 7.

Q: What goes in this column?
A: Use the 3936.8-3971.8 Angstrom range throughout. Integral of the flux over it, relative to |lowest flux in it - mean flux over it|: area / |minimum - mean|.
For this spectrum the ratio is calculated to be 53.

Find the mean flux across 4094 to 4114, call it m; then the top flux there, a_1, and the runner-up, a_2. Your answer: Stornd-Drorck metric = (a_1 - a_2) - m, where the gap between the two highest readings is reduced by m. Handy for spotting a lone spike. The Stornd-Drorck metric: -0.74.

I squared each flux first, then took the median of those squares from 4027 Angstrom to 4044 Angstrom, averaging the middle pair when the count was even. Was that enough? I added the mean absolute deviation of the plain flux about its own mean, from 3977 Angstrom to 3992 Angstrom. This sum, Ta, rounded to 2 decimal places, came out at 0.74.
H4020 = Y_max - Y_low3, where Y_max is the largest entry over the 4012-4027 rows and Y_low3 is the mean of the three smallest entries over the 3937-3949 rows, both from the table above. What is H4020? 0.4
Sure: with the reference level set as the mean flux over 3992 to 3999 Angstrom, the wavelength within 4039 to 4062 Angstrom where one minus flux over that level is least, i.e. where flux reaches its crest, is 4040.5 Angstrom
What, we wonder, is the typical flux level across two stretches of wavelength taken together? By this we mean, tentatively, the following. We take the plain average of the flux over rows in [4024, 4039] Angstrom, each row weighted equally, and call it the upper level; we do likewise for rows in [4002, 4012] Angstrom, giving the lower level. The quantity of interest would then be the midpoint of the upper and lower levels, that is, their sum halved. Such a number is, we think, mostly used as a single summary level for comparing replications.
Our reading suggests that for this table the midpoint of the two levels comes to 0.82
